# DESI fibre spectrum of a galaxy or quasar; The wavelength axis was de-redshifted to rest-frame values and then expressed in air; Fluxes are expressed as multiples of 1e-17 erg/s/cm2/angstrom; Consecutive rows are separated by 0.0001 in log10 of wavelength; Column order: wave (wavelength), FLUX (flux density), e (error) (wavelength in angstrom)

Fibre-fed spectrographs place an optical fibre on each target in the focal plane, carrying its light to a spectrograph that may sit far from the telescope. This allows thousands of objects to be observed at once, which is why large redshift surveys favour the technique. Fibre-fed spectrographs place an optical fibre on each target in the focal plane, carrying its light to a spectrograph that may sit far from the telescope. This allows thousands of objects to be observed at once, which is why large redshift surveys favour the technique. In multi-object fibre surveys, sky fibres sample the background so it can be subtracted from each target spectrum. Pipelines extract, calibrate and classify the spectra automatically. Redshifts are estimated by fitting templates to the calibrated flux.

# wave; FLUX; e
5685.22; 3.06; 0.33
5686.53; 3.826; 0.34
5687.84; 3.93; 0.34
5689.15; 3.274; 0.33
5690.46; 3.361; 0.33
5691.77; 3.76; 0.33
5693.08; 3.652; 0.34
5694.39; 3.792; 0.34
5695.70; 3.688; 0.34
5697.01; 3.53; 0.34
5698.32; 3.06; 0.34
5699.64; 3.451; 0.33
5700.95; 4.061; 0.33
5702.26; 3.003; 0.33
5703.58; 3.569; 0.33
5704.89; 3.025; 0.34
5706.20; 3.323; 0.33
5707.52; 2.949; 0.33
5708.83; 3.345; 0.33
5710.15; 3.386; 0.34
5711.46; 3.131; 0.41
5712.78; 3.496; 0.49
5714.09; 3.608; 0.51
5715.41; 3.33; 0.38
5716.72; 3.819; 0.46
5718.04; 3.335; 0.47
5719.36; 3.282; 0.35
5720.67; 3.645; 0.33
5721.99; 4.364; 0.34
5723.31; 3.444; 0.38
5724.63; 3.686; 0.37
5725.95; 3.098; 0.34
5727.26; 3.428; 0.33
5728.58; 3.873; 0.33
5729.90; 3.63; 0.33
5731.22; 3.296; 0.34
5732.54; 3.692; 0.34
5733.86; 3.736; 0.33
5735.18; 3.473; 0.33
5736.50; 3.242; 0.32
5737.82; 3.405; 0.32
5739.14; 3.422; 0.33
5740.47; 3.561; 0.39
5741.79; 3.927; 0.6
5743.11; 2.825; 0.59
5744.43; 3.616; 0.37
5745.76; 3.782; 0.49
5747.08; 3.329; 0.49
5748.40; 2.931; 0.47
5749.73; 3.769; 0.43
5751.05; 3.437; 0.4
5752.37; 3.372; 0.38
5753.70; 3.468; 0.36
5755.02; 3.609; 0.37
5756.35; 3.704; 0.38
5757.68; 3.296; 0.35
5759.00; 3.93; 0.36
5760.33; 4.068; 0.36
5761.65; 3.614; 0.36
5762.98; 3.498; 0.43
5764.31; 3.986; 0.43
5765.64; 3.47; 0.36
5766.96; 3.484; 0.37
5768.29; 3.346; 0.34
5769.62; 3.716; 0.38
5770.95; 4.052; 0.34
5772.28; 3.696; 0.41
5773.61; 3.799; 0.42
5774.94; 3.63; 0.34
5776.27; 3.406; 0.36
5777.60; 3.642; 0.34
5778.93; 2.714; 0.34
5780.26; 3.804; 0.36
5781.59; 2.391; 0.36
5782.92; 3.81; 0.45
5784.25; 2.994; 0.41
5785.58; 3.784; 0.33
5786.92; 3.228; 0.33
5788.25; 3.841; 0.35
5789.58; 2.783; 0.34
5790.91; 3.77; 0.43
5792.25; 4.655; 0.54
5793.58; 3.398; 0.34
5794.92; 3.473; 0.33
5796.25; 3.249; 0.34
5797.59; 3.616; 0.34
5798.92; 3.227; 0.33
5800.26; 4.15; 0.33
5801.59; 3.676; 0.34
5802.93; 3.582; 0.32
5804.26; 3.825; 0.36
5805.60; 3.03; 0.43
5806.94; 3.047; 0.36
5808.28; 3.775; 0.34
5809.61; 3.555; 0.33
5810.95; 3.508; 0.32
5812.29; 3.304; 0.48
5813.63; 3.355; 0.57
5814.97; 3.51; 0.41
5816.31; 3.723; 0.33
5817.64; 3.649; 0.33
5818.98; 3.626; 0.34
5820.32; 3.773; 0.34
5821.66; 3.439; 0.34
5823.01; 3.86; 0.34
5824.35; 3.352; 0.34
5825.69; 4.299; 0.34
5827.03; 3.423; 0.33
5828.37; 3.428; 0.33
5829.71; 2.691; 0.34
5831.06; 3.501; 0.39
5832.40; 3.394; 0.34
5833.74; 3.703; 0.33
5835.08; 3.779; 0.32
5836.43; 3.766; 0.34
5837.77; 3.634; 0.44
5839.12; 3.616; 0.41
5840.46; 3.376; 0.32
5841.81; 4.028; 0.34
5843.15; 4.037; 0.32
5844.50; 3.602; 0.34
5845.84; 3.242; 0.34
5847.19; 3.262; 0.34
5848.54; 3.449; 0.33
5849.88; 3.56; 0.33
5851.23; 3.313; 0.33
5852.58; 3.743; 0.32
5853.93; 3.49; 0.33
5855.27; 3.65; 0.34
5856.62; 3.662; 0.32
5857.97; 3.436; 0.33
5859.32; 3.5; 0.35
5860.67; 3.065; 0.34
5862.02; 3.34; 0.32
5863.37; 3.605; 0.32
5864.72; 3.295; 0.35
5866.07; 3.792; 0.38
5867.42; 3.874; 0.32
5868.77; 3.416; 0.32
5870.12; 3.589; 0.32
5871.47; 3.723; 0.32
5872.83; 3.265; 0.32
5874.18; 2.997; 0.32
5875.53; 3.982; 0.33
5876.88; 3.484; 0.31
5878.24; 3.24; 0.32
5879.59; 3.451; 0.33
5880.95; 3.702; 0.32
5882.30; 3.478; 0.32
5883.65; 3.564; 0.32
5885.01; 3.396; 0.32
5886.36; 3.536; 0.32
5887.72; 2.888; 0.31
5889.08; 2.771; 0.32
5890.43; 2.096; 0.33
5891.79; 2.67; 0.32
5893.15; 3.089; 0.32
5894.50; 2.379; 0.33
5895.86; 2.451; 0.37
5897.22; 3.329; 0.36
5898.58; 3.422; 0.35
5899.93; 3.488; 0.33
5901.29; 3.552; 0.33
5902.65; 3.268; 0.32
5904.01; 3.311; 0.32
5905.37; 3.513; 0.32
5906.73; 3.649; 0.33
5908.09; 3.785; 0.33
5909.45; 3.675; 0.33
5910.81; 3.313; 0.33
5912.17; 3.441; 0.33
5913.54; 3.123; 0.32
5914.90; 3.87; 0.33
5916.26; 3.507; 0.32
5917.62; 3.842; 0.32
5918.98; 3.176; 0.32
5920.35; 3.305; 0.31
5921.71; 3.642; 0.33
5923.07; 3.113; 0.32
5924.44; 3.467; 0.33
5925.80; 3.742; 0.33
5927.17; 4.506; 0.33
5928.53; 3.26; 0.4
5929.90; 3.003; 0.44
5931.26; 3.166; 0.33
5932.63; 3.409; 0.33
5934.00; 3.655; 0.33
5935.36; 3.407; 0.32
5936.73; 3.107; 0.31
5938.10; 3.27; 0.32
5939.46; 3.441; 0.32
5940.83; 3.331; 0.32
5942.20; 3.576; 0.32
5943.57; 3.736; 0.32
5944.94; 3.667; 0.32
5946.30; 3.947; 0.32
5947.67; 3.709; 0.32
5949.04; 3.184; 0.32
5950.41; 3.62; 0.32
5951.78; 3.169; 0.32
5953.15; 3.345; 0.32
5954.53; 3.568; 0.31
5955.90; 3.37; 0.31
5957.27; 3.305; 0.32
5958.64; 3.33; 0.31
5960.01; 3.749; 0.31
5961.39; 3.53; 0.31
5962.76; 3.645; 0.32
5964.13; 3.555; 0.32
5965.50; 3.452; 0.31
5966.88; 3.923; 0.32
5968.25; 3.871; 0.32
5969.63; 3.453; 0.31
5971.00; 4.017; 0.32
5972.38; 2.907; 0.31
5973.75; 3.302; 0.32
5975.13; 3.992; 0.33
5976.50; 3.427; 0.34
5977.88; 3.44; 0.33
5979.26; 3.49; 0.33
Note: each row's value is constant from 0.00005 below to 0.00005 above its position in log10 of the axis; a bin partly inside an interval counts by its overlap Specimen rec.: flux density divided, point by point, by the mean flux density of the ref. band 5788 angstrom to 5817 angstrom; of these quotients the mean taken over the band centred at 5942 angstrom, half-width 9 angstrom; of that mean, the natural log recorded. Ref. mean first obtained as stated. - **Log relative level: -0.010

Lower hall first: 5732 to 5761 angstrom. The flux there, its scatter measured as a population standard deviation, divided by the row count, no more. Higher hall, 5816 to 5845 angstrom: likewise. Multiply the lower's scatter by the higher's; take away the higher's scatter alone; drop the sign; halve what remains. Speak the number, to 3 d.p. 0.109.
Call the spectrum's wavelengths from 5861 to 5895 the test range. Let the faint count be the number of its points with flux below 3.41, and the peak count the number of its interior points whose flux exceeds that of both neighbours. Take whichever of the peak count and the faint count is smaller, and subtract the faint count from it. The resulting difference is -4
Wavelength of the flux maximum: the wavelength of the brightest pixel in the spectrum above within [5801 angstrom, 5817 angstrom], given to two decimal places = 5804.26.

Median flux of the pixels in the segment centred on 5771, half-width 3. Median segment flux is 3.72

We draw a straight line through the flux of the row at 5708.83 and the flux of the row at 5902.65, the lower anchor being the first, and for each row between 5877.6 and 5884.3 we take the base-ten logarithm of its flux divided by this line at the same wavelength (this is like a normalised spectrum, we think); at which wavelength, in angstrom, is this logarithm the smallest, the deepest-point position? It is 5878.24 angstrom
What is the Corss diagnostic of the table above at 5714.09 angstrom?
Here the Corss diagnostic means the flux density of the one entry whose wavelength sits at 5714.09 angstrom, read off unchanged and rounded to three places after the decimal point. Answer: 3.608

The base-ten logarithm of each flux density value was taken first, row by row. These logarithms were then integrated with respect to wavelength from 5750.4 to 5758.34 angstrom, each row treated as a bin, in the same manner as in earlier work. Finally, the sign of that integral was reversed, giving -4.30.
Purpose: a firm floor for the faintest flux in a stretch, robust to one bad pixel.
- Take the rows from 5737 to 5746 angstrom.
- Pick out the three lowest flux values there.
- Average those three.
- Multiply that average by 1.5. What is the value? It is 4.83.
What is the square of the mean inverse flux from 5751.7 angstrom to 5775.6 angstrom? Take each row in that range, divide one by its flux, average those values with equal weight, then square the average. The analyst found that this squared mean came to 0.076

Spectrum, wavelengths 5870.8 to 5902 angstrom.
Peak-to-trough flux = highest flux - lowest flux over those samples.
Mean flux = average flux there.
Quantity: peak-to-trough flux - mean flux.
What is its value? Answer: -1.3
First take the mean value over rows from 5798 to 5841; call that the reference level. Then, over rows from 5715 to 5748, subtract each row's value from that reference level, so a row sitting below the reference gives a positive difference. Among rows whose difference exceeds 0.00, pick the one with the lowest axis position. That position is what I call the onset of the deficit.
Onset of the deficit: 5715.41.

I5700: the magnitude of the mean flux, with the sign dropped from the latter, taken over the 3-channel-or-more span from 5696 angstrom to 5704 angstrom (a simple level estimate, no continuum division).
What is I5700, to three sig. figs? 3.45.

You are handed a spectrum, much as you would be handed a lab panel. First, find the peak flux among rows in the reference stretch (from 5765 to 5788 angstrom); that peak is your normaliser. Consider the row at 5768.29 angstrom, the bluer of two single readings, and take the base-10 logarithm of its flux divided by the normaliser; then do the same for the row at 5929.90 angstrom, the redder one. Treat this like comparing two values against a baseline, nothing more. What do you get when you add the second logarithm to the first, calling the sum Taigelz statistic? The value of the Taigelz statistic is -0.21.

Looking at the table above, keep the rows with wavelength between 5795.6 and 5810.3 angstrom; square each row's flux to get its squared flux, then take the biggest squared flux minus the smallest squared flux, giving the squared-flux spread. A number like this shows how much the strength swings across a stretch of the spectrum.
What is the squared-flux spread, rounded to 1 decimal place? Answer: 8.0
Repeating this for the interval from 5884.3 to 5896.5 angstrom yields 8.1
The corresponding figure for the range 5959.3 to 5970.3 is 3.5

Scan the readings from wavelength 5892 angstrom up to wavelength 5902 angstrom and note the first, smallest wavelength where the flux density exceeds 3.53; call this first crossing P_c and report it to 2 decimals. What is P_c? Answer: 5901.29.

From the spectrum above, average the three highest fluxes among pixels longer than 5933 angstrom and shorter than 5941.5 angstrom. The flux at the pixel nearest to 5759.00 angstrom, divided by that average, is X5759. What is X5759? 1.12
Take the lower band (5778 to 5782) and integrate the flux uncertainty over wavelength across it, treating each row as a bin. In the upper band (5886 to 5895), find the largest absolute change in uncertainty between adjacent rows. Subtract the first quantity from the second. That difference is -1.40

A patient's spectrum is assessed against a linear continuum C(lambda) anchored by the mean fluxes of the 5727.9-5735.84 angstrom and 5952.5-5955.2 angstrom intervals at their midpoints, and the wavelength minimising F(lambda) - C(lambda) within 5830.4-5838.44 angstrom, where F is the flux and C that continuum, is 5832.40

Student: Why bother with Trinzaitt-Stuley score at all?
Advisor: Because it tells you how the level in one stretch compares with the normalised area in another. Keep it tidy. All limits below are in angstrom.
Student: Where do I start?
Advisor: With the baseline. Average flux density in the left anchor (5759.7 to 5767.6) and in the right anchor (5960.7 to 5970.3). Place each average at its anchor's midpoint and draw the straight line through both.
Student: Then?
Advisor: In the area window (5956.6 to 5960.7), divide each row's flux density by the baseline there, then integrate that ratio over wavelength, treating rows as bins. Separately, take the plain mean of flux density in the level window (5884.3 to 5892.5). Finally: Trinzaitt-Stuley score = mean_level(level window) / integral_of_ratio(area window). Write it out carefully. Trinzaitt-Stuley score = 0.74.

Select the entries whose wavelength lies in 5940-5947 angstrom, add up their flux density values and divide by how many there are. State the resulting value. 3.65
